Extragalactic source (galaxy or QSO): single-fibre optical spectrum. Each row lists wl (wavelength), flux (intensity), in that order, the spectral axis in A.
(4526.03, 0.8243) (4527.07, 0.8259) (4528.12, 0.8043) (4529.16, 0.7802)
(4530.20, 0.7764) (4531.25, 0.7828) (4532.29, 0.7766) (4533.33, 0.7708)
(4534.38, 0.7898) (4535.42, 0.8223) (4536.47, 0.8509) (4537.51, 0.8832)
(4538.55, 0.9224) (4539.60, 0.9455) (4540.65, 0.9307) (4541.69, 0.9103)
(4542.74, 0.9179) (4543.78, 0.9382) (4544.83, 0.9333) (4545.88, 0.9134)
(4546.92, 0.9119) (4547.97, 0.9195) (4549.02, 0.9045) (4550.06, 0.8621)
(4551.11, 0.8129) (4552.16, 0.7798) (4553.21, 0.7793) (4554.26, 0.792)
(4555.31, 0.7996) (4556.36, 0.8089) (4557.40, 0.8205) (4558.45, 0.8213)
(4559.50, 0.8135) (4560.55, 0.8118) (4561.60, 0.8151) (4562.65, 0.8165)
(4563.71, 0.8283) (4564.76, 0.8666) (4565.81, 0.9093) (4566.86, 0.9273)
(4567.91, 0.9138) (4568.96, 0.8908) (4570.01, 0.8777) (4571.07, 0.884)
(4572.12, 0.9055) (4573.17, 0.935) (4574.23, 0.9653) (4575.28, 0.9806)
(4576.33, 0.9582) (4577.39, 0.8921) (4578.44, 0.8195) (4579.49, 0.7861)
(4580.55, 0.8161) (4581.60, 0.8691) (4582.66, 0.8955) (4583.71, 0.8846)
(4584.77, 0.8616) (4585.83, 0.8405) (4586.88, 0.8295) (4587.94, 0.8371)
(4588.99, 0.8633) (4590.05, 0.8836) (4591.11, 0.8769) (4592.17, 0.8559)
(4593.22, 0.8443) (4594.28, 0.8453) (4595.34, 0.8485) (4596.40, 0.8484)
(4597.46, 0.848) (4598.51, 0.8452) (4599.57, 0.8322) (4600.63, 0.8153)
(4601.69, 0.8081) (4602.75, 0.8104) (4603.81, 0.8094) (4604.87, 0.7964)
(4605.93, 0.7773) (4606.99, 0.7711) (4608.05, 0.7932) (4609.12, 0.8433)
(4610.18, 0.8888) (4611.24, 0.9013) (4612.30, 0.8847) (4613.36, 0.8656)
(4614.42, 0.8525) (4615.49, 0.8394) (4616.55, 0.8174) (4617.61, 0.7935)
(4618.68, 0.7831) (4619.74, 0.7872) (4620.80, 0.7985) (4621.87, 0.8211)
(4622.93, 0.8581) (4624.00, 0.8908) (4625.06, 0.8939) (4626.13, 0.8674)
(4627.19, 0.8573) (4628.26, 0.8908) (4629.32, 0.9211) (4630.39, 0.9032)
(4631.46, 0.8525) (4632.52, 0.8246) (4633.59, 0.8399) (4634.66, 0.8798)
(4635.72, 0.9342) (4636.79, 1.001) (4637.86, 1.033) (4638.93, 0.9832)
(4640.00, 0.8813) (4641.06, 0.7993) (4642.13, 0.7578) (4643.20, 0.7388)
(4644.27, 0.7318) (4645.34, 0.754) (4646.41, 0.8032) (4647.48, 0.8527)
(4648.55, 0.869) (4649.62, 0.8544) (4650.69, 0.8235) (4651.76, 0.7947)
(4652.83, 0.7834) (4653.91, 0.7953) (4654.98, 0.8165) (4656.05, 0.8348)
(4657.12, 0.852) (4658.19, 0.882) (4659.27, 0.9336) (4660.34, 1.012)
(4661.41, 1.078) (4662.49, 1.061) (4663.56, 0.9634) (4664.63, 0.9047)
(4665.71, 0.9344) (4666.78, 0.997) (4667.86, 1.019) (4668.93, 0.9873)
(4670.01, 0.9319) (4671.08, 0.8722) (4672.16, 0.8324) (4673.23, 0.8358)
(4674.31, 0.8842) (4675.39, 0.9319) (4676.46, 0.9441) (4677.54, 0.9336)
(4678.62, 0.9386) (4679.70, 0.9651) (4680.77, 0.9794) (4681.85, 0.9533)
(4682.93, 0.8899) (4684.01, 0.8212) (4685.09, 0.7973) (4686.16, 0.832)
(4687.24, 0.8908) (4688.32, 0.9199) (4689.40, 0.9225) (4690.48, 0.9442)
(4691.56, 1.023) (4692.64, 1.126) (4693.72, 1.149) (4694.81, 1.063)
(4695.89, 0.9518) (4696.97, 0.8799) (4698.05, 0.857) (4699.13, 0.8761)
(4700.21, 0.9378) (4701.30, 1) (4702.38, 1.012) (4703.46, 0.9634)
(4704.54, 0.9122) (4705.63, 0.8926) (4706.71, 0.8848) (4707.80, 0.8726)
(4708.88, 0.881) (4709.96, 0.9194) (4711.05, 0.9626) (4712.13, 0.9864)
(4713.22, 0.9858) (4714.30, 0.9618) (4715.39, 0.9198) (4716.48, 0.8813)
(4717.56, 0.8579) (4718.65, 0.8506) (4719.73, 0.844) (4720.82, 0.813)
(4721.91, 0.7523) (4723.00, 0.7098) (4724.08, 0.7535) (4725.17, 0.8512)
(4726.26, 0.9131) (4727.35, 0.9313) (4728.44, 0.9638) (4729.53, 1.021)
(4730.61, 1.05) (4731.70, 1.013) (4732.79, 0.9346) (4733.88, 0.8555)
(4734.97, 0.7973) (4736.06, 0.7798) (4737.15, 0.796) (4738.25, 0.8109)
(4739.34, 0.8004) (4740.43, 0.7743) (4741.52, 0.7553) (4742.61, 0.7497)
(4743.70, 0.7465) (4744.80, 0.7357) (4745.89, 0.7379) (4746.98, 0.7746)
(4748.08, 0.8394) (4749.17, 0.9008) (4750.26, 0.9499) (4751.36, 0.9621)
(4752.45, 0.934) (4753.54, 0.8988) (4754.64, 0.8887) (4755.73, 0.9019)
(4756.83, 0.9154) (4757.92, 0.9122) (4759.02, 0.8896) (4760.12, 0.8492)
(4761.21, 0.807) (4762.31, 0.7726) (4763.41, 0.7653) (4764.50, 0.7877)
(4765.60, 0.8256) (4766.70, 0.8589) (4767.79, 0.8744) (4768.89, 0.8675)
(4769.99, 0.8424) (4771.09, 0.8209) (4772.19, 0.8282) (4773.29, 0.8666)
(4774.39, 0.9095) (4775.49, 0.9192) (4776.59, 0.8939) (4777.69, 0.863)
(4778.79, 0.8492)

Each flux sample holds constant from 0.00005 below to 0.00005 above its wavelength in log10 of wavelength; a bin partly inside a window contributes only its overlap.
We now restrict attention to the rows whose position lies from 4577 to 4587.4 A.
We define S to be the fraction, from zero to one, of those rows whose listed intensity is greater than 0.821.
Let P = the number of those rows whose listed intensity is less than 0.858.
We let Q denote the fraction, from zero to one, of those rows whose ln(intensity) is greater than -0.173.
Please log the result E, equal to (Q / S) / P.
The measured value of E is 0.14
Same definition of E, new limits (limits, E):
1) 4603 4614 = 0.17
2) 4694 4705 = 1.00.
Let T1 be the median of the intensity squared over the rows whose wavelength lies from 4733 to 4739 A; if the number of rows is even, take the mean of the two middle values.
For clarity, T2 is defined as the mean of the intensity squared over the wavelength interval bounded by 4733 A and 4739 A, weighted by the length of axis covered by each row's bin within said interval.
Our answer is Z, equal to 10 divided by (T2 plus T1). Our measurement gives 7.69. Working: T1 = 0.64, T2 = 0.66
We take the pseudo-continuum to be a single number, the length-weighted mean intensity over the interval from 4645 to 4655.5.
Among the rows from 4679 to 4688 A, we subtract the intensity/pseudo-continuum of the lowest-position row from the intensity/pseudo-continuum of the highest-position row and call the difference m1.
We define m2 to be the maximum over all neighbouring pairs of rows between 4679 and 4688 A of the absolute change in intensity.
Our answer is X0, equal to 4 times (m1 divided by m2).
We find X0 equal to -5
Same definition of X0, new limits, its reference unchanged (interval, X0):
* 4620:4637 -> 15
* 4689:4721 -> -5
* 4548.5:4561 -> -9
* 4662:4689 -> -7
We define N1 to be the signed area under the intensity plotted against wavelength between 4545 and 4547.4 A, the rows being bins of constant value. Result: 2.2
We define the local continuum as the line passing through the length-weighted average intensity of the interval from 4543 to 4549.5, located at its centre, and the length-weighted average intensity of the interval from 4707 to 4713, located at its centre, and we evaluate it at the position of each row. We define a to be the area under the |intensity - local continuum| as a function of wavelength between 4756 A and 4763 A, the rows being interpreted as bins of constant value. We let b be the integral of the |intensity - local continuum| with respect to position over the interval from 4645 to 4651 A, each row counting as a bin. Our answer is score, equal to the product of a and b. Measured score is 0.278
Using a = 0.49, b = 0.57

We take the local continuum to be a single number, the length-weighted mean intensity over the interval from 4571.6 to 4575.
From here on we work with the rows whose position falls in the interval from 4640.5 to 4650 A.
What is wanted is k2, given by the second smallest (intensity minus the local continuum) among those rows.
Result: -0.200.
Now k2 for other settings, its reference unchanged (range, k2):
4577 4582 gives -0.122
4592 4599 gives -0.093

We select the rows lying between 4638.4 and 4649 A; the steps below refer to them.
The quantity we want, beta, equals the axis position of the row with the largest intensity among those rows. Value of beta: 4638.93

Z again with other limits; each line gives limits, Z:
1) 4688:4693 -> 5.35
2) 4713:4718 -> 5.91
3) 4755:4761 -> 6.23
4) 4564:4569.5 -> 6.11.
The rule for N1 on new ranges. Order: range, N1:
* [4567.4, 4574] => 6.0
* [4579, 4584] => 4.2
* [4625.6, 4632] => 5.6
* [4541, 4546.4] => 5.0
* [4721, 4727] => 4.8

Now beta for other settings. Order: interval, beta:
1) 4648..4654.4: 4648.55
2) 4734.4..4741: 4738.25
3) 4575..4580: 4575.28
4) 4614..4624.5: 4624.00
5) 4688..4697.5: 4693.72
